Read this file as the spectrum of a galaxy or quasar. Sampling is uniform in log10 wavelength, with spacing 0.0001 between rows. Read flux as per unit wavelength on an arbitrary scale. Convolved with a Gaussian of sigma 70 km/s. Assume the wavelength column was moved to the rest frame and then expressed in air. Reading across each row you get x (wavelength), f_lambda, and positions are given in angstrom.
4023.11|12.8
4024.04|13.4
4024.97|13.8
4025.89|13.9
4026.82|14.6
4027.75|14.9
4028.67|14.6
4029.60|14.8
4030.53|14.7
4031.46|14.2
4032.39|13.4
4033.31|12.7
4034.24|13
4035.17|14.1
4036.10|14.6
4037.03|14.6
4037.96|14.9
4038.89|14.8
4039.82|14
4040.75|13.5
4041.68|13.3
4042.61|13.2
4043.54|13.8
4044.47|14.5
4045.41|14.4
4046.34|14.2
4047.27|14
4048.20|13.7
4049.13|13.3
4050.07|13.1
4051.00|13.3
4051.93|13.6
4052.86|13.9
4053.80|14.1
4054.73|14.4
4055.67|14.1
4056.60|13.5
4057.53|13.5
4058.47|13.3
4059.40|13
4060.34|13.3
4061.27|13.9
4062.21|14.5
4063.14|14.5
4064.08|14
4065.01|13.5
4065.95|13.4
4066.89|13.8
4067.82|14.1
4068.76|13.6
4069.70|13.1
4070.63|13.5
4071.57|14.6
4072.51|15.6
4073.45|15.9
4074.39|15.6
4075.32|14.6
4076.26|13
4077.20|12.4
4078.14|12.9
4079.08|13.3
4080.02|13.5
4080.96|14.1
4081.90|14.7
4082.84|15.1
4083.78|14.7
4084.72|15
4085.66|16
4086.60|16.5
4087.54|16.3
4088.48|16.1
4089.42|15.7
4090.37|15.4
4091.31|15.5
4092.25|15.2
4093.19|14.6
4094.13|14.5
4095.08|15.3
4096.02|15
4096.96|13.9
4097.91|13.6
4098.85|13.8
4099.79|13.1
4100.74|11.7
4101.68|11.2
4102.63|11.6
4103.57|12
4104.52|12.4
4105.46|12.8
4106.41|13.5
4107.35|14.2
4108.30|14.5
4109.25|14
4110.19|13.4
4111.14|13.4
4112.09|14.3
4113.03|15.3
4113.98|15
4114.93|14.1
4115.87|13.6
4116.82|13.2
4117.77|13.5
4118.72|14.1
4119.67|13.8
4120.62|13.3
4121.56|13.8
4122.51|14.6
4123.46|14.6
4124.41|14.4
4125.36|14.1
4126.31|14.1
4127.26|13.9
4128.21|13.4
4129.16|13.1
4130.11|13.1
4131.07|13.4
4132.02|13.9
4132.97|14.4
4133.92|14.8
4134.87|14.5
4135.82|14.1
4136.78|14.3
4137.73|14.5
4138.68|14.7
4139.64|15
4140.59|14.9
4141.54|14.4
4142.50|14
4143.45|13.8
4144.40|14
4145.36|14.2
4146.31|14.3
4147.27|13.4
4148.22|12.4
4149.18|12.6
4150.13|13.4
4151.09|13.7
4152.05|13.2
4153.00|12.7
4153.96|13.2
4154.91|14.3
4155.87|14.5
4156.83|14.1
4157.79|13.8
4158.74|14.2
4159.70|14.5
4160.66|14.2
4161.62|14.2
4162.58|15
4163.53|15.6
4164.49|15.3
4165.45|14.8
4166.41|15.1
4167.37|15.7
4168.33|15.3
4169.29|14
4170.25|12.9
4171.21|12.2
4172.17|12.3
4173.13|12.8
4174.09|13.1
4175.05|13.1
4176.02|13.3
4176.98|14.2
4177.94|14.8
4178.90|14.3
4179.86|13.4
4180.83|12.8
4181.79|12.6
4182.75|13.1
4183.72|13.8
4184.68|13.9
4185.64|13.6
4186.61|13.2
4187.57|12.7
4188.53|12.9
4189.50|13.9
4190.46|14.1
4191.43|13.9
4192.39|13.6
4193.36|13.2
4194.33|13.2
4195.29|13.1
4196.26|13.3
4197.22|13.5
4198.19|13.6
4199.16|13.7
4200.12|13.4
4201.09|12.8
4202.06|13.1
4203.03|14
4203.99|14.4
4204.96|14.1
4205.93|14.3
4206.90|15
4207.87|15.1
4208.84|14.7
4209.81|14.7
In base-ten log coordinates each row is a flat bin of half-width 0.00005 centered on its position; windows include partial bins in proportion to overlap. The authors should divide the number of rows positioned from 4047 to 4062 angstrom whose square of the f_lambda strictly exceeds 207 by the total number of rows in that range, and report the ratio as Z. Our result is 0.06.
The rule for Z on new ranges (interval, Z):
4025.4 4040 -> 0.56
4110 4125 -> 0.31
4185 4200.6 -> 0.00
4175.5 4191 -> 0.06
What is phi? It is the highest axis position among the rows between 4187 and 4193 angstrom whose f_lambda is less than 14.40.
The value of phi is 4192.39 angstrom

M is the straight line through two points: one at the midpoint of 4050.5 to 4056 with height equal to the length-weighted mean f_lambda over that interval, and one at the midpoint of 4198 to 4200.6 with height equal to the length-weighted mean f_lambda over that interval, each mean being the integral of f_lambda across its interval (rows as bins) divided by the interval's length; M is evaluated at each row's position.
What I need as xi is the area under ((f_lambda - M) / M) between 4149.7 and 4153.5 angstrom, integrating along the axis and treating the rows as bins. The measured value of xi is -0.121 angstrom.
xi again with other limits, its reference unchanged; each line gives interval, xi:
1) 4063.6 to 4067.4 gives -0.049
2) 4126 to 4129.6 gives -0.033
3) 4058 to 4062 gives -0.123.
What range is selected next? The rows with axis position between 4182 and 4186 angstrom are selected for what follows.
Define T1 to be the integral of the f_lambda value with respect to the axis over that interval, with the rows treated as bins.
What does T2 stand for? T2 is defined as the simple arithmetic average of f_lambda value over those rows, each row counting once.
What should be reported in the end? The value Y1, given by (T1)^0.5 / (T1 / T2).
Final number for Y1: 1.85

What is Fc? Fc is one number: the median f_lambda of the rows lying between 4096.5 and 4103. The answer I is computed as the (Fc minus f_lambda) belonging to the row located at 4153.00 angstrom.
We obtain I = 0.4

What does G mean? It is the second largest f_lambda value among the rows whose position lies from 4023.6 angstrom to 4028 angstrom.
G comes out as 14.6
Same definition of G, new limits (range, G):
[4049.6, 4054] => 13.9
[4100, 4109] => 14.2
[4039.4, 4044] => 13.8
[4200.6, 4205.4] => 14.1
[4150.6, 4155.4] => 13.7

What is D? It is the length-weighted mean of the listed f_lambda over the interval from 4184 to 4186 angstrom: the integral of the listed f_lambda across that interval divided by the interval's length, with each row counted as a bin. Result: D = 13.8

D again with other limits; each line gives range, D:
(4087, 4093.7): 15.6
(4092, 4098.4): 14.6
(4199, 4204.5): 13.6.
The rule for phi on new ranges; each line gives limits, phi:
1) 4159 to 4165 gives 4161.62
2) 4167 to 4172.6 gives 4172.17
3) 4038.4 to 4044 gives 4043.54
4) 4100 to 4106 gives 4105.46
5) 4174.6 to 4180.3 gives 4179.86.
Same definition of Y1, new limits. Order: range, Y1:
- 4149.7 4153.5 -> 1.87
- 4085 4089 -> 2.02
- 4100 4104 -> 1.70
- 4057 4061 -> 1.82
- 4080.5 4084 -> 2.05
